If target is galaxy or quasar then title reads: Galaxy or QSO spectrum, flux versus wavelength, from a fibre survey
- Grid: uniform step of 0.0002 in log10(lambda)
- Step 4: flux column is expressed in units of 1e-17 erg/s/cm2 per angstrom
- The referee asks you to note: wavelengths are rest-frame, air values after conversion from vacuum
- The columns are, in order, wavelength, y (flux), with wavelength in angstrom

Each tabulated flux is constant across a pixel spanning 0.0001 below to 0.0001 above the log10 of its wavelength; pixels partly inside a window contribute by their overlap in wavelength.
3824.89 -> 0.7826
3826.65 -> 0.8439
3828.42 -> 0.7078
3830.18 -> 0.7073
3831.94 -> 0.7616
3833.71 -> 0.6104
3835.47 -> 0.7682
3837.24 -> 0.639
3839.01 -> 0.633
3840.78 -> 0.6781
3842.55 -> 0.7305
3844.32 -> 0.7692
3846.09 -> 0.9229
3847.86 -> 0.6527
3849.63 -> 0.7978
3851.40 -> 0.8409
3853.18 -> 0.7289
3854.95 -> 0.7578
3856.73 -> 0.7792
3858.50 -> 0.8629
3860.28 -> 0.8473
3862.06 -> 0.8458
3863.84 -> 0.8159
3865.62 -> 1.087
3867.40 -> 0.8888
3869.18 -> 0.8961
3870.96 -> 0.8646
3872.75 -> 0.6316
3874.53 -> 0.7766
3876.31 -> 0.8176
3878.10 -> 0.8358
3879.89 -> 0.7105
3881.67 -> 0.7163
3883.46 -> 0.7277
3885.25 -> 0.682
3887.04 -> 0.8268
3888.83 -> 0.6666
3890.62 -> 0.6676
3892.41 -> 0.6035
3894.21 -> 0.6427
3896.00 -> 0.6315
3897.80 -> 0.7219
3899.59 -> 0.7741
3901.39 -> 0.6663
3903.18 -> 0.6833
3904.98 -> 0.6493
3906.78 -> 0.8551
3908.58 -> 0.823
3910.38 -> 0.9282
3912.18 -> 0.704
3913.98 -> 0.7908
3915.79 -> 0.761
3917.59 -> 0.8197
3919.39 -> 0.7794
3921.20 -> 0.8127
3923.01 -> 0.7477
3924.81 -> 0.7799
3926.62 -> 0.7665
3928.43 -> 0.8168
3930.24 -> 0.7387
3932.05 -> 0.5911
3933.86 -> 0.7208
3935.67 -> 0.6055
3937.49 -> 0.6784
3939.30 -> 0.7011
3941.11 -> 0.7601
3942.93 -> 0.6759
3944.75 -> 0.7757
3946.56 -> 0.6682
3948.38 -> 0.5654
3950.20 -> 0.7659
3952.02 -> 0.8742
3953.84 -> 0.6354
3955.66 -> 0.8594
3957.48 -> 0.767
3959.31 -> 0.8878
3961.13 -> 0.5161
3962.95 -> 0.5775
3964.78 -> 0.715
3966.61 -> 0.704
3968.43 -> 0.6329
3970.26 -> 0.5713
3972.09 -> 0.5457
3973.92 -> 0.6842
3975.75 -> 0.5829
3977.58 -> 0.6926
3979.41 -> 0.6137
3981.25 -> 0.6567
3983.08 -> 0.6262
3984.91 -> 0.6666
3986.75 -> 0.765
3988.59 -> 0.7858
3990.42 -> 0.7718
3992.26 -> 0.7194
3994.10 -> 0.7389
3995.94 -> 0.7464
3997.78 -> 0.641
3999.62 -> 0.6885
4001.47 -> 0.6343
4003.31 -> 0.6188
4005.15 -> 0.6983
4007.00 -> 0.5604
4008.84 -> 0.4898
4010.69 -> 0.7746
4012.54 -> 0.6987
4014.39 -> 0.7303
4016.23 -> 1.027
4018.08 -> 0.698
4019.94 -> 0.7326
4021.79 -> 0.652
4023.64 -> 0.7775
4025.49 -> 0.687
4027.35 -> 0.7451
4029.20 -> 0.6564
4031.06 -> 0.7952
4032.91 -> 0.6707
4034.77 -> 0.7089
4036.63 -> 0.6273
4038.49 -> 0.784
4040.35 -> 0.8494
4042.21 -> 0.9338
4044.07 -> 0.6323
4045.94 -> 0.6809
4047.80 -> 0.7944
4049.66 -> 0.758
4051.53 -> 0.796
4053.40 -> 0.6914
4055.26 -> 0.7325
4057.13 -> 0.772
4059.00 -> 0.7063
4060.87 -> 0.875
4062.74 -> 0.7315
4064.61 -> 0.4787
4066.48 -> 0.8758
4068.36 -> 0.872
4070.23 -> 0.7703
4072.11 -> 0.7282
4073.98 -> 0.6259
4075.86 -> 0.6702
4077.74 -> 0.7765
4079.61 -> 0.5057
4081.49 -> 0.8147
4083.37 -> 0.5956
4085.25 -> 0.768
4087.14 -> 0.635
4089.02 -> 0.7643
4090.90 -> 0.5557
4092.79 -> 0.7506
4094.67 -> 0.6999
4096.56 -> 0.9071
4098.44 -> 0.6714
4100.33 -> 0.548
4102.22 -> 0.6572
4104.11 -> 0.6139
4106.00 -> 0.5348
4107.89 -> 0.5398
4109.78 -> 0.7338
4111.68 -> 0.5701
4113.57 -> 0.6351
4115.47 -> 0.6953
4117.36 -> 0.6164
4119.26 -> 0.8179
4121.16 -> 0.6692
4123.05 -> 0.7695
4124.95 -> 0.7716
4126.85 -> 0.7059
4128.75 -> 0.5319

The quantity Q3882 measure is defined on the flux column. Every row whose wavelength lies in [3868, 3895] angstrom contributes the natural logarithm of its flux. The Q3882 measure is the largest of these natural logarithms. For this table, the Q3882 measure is -0.11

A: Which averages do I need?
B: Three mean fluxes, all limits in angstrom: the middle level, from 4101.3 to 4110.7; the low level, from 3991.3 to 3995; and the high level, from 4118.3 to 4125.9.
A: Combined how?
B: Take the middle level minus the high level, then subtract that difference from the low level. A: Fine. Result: 0.87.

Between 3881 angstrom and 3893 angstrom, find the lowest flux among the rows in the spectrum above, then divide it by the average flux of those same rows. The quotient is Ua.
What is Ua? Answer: 0.86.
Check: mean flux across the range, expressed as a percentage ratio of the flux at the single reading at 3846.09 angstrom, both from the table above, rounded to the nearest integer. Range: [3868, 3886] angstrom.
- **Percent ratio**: 83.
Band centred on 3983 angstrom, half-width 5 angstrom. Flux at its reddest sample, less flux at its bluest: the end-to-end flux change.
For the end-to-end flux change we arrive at 0.15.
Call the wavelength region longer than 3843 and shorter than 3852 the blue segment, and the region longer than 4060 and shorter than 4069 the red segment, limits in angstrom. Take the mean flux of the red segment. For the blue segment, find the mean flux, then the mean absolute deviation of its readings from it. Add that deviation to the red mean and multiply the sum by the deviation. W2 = 0.057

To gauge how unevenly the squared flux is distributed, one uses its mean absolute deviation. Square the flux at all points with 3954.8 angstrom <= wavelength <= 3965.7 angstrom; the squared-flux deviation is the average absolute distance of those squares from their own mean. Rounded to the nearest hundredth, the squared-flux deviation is 0.17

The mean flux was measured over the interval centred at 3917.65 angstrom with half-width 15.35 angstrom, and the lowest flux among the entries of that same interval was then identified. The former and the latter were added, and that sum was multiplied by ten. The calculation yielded 13.6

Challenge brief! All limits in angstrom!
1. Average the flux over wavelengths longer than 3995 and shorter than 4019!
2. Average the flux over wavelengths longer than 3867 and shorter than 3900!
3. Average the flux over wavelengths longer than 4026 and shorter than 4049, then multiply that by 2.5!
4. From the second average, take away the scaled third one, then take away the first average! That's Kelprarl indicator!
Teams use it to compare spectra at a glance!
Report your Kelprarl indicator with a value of -1.80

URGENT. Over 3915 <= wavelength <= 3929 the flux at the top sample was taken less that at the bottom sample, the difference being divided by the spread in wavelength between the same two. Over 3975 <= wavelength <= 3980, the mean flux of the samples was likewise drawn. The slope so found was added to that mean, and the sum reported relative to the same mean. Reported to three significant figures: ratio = 1.01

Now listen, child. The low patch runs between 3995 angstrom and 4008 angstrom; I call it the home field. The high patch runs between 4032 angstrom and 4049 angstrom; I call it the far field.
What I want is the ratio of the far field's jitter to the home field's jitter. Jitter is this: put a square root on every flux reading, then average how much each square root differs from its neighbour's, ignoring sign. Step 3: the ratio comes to 1.42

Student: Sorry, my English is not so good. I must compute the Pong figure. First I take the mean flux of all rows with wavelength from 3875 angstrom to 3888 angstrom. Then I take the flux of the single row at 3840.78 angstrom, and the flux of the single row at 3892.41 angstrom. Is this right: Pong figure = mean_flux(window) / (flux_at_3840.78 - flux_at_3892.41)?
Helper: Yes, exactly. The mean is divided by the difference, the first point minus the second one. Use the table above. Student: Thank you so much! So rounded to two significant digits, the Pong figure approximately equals 10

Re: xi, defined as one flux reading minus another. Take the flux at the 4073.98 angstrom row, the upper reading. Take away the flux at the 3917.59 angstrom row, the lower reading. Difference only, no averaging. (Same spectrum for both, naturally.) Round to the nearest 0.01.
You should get -0.19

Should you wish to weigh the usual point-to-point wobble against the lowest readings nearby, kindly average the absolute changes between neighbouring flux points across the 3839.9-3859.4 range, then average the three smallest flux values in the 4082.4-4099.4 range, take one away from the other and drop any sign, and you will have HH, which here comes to 0.50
